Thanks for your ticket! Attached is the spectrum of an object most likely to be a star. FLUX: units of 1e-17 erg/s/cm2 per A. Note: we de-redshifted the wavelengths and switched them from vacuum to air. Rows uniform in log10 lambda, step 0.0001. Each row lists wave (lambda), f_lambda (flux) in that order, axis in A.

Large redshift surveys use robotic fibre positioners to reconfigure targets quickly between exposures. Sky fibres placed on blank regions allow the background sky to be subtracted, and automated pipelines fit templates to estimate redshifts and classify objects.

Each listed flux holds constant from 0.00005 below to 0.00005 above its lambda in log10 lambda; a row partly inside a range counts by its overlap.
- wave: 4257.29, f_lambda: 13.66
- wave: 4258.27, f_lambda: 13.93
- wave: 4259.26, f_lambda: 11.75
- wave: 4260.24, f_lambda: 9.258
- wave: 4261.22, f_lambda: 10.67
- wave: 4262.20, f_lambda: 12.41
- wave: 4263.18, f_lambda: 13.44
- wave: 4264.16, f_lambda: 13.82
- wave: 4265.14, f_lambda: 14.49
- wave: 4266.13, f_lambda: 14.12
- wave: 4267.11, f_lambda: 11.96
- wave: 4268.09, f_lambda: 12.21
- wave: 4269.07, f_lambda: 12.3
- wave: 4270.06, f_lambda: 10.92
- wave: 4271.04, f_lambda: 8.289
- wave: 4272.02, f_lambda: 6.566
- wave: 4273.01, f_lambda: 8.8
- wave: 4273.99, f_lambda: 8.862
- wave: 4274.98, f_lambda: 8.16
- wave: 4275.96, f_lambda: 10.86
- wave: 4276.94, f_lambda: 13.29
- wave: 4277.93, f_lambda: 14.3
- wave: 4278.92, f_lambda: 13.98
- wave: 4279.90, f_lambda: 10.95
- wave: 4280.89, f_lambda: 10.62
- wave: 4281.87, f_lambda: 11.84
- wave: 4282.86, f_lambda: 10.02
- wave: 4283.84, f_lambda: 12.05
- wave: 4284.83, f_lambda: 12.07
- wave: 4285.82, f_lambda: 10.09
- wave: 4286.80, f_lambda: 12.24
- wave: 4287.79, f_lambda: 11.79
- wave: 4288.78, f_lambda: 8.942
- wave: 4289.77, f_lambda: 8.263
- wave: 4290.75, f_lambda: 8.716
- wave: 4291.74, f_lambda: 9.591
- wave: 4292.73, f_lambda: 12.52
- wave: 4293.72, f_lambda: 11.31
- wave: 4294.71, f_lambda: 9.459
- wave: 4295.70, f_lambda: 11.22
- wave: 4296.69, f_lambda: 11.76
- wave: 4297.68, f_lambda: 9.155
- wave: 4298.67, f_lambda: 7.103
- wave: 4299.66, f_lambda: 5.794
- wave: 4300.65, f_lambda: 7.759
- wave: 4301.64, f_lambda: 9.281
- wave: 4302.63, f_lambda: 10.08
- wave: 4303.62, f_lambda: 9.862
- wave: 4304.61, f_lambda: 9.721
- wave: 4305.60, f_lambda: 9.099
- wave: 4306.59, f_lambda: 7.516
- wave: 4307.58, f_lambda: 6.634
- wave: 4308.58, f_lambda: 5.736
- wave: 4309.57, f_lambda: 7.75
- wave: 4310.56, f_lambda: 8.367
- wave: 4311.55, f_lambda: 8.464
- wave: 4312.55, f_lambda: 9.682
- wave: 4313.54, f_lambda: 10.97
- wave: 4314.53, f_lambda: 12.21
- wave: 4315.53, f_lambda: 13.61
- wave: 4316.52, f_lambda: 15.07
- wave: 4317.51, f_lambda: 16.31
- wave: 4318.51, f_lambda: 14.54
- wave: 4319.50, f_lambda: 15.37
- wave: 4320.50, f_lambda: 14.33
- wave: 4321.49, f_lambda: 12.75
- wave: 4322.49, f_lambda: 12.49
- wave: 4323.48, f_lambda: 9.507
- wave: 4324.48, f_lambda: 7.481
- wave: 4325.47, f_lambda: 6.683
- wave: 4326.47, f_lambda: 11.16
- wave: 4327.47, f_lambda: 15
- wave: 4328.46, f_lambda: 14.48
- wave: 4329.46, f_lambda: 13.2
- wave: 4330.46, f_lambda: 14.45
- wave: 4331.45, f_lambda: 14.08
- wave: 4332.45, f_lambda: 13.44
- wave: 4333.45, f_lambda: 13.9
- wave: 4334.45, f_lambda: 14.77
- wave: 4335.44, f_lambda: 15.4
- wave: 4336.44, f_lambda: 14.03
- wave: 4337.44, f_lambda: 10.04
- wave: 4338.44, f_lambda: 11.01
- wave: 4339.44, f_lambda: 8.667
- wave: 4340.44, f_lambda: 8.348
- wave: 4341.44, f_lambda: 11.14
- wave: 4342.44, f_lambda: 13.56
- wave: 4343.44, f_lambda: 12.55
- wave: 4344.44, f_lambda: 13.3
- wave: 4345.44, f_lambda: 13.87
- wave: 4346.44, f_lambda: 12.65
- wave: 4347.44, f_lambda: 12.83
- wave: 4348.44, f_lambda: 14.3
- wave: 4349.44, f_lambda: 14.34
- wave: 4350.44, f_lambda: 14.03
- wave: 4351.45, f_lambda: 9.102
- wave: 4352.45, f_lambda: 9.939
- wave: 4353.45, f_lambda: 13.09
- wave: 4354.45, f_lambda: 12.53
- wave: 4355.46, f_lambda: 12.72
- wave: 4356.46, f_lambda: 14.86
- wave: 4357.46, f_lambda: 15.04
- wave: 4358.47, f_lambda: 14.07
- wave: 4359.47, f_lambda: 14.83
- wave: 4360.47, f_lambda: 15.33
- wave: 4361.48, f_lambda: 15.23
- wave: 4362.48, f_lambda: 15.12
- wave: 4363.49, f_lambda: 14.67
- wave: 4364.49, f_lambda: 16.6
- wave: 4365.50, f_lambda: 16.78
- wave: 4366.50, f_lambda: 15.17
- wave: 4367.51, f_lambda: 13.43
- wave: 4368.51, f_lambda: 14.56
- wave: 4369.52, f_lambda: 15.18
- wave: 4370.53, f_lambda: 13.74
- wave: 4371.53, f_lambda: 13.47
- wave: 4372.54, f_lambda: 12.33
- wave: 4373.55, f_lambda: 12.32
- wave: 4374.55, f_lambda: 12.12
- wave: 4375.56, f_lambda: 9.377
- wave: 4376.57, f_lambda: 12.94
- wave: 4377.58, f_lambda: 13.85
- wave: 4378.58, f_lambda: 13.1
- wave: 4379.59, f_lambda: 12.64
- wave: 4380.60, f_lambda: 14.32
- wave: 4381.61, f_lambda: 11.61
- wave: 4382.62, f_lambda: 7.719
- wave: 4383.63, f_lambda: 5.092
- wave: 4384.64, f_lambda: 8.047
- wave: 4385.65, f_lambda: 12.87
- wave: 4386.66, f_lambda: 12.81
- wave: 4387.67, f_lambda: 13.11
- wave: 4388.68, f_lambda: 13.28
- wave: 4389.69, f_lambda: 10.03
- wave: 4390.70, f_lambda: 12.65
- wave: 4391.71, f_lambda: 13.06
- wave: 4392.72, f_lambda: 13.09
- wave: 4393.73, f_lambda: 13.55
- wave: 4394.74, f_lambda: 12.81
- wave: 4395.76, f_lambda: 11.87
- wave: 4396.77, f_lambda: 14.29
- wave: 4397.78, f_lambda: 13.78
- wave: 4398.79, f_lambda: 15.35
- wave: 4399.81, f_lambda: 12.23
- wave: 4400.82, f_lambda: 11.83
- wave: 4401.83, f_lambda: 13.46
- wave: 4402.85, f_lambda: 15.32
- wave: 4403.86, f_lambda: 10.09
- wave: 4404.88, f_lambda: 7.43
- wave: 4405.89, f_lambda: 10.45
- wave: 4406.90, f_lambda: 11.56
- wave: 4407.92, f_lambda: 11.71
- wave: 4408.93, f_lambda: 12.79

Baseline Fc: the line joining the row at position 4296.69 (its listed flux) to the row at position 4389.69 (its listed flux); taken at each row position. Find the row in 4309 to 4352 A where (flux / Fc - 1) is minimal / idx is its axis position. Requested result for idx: 4325.47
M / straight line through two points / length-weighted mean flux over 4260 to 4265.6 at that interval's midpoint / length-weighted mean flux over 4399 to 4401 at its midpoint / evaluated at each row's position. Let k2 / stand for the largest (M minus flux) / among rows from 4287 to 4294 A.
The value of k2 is 4.2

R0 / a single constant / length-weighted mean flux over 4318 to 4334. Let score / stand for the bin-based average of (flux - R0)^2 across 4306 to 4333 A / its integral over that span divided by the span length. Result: 11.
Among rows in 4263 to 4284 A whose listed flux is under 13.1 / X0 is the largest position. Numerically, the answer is 4283.84 A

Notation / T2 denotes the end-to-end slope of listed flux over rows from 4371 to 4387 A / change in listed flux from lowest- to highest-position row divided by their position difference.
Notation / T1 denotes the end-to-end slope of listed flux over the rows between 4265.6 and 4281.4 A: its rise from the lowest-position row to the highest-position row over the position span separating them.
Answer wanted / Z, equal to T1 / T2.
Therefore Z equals 5.4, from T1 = -0.24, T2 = -0.04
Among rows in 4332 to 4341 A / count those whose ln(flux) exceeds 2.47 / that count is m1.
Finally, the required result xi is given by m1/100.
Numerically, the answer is 0.050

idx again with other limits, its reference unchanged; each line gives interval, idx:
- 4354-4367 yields 4354.45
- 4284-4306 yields 4299.66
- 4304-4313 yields 4308.58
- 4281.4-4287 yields 4282.86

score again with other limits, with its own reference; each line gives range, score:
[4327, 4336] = 3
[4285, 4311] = 15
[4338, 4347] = 5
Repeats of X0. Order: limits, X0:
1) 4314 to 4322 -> 4321.49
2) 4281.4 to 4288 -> 4287.79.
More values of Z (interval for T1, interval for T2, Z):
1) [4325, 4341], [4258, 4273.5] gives -0.3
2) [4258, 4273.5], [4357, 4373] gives 1.9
